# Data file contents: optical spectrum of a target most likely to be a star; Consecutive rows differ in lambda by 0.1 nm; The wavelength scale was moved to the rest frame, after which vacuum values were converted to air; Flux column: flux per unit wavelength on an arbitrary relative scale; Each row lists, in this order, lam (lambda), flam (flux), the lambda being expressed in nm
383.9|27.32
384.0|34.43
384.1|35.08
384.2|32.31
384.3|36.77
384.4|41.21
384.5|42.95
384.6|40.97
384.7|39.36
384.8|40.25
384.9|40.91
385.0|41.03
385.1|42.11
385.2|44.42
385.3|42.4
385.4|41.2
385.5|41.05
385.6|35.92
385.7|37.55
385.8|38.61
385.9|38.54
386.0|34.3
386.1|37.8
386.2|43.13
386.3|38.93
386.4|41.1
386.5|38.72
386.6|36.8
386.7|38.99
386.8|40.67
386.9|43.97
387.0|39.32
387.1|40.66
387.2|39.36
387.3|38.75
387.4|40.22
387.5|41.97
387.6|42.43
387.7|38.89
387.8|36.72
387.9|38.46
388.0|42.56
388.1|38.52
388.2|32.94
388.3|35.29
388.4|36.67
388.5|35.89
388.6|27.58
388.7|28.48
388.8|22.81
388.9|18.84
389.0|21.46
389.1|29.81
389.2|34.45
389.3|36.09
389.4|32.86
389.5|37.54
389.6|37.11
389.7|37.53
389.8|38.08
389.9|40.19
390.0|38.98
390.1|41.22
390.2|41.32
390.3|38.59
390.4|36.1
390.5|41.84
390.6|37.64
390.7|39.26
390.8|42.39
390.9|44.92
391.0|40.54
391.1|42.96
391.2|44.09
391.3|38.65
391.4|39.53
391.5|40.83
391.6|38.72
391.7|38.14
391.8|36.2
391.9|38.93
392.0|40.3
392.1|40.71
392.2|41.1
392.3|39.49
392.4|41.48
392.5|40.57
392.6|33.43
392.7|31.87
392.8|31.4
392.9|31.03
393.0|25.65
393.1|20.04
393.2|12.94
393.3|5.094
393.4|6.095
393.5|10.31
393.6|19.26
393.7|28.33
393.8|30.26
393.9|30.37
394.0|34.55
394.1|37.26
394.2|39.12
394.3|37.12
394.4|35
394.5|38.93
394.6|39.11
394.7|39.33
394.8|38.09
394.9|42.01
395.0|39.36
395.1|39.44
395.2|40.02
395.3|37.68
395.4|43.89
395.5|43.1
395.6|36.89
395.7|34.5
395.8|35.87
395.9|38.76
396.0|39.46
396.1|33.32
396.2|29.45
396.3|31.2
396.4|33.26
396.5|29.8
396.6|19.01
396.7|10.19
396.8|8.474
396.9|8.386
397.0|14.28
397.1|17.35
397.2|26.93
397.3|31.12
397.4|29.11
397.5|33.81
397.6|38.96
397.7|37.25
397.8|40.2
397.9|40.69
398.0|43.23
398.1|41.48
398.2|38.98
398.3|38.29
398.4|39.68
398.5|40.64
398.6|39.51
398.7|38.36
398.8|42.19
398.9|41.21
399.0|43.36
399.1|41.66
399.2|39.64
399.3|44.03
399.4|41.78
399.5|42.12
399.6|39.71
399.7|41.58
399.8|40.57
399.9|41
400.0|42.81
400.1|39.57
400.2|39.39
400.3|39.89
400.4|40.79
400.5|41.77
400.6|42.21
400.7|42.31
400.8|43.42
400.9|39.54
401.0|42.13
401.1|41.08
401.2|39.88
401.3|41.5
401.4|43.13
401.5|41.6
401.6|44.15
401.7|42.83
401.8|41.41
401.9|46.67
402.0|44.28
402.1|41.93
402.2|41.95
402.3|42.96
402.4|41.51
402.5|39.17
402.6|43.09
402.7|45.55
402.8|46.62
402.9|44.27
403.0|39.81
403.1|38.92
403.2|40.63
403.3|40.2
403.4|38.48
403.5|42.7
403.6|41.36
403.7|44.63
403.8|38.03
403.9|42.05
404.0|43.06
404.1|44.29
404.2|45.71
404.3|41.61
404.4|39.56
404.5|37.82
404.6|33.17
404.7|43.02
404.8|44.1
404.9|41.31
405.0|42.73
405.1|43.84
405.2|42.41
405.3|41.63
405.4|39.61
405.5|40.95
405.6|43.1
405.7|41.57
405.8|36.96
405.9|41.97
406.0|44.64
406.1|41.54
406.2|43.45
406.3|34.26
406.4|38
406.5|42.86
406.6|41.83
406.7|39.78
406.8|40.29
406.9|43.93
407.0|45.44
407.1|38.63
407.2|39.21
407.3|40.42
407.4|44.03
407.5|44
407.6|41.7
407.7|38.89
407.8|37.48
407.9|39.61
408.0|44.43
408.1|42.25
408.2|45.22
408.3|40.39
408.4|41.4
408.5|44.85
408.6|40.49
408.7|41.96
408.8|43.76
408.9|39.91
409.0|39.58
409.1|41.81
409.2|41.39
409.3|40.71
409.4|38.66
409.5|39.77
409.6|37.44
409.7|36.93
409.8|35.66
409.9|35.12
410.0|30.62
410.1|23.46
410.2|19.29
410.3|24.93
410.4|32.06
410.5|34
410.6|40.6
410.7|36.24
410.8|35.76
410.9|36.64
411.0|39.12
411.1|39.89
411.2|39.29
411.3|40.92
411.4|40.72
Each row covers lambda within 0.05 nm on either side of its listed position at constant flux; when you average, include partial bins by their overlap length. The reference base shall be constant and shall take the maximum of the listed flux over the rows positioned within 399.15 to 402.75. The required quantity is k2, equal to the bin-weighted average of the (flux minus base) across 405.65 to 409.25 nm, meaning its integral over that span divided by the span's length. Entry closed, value -5.3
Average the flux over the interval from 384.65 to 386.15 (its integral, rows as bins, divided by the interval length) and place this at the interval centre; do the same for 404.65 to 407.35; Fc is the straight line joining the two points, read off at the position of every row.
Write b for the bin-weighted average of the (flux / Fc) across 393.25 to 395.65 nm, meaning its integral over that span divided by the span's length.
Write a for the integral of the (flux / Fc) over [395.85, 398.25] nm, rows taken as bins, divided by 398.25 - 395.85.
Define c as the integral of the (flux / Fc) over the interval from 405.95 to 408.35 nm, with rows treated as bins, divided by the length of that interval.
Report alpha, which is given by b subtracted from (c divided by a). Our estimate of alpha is 0.55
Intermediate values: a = 0.73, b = 0.81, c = 1.00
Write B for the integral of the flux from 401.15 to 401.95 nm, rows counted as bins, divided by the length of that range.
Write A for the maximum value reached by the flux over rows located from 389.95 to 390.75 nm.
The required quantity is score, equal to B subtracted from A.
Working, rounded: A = 41.84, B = 42.6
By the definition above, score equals -1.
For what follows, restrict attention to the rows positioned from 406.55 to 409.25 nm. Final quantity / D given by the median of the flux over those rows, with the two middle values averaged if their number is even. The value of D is 41.4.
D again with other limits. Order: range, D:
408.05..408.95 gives 42.0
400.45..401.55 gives 41.8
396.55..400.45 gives 39.7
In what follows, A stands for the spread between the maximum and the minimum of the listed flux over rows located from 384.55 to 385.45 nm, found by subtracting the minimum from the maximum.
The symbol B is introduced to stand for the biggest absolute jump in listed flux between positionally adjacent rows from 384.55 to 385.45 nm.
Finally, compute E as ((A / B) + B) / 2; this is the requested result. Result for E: 2.3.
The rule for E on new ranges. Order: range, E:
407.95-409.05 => 3.0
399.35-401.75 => 2.6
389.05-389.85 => 3.2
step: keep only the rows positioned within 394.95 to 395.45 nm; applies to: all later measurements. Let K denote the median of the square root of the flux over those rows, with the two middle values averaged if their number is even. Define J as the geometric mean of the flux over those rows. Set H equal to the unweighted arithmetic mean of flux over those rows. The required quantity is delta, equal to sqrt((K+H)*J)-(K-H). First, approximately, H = 40.1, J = 40.0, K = 6.28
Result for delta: 77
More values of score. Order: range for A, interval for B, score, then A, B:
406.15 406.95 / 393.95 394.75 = 6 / 43.93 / 37.6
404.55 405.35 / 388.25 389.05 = 16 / 44.1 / 28.4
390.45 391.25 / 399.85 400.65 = 4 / 44.92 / 40.9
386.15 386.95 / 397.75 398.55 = 4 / 43.97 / 40.4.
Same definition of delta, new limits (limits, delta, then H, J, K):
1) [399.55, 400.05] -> 79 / 41.1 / 41.1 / 6.40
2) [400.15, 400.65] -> 78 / 40.8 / 40.8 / 6.39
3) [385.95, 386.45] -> 75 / 39.1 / 38.9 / 6.24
